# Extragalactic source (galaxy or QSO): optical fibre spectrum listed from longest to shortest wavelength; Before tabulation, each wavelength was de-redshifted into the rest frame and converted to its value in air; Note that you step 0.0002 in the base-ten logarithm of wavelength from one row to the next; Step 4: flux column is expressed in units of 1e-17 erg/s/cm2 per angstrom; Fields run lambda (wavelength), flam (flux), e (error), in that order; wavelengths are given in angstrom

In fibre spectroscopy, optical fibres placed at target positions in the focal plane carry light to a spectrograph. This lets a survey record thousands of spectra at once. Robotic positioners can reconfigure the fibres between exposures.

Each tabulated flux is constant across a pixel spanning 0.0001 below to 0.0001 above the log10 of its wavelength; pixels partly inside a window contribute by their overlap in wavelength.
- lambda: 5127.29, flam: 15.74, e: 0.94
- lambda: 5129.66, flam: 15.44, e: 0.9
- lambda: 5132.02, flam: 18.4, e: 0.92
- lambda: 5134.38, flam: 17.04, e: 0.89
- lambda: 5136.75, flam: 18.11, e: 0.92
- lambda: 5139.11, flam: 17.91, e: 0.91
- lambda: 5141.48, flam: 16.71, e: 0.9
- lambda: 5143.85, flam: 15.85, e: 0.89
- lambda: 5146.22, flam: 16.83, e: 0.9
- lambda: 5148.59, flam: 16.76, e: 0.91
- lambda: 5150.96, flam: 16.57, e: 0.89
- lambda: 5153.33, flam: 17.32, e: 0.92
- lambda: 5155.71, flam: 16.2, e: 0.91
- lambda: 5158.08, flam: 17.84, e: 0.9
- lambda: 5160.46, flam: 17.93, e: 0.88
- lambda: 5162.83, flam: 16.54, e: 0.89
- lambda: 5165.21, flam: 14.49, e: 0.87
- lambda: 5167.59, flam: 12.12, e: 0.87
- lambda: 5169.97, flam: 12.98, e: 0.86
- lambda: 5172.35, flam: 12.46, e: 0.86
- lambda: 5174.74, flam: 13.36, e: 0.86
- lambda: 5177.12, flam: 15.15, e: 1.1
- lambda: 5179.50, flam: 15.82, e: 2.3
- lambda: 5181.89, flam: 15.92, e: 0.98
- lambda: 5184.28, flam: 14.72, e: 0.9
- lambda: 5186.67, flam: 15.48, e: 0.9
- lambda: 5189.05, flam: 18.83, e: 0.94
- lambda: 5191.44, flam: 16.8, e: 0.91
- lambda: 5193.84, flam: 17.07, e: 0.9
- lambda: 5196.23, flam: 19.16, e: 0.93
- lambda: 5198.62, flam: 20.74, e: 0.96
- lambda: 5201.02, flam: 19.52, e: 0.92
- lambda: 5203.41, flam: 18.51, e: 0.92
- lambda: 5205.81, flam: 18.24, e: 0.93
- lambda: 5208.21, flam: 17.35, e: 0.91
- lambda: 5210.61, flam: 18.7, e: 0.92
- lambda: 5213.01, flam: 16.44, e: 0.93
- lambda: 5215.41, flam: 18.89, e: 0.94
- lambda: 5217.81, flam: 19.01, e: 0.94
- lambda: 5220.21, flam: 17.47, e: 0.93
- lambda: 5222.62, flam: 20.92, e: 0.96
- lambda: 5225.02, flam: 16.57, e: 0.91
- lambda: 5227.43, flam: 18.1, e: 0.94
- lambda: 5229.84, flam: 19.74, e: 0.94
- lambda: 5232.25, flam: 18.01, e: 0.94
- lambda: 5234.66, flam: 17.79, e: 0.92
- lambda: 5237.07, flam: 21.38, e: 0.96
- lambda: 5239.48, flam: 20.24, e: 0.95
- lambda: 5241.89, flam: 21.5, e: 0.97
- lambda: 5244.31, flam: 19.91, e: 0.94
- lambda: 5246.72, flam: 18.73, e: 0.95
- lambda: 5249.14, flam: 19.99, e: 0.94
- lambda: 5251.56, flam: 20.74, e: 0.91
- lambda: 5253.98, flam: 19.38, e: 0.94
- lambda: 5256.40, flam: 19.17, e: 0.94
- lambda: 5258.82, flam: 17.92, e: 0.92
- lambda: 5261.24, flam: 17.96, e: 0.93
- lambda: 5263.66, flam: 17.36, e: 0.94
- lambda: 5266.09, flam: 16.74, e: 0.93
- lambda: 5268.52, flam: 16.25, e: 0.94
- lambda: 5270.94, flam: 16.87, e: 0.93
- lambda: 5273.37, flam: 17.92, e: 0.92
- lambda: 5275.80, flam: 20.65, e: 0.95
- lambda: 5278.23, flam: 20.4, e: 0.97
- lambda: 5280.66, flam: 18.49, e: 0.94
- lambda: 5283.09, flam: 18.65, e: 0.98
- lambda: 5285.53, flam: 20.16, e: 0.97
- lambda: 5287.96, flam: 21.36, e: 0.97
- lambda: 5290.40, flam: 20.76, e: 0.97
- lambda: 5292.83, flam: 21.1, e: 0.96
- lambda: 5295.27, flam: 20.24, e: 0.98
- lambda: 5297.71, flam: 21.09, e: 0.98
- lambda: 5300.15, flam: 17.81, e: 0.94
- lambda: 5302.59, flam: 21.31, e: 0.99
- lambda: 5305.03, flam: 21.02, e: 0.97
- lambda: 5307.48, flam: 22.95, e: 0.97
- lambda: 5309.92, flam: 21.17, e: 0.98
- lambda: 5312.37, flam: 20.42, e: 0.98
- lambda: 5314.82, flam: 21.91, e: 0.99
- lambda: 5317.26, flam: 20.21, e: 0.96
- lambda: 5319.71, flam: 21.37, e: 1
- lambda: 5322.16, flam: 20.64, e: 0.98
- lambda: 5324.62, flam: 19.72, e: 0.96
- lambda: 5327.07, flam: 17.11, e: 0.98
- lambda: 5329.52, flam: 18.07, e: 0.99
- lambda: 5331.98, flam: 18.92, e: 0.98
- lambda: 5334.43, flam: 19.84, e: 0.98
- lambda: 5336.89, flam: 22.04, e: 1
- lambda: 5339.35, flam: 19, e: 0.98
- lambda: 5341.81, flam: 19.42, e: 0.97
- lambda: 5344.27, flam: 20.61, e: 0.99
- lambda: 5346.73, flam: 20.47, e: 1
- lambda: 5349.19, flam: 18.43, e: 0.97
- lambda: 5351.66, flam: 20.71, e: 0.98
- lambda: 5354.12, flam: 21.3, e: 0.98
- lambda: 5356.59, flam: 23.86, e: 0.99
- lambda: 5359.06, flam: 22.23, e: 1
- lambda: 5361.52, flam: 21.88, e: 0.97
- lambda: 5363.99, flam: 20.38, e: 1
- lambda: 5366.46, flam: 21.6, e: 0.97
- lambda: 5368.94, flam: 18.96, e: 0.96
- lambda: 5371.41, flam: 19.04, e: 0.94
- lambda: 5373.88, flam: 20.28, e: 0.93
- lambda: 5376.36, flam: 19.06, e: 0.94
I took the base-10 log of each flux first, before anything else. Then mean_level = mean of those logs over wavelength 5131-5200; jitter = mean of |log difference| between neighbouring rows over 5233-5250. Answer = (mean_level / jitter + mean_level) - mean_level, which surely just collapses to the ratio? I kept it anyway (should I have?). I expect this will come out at 33.3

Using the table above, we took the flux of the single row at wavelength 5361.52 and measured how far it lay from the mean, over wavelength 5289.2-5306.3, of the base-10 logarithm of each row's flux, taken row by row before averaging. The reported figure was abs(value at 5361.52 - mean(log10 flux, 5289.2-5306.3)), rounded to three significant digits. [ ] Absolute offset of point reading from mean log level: 20.6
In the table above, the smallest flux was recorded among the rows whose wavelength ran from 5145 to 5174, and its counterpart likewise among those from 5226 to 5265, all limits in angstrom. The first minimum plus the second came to 29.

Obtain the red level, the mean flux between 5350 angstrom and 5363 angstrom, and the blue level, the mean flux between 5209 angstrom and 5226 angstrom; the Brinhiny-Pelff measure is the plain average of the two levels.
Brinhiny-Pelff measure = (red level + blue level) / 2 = 20.1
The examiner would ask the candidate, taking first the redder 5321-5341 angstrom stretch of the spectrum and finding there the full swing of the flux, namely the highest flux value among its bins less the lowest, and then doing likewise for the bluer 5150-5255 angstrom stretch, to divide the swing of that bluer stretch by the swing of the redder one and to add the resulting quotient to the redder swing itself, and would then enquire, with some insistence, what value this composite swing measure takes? 6.8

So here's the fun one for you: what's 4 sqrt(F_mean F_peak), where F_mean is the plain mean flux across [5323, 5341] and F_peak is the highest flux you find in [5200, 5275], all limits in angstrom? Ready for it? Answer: 81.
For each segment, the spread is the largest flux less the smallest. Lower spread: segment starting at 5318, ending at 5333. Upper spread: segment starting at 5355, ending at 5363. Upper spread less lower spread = -2.3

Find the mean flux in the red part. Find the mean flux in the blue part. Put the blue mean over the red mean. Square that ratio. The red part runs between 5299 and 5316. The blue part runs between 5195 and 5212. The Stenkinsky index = 0.81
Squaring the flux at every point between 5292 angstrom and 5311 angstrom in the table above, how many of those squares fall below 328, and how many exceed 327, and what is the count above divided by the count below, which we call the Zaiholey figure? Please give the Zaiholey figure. 7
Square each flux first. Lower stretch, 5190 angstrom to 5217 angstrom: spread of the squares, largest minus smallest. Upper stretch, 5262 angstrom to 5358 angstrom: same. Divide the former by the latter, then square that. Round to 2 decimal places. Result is 0.27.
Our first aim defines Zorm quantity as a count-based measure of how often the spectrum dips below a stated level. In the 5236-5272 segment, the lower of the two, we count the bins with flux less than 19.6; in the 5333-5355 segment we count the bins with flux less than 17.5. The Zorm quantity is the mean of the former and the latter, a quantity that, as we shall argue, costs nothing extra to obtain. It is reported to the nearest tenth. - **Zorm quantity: 4.5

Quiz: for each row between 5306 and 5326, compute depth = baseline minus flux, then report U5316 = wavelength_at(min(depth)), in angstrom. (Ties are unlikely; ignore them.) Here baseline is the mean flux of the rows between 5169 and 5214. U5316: 5307.48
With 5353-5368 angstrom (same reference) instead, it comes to 5356.59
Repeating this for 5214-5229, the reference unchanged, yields 5222.62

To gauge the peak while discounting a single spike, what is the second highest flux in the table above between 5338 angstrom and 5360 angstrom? 22.23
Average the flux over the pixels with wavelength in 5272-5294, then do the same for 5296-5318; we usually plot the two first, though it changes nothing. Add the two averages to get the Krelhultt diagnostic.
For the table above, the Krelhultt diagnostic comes 41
